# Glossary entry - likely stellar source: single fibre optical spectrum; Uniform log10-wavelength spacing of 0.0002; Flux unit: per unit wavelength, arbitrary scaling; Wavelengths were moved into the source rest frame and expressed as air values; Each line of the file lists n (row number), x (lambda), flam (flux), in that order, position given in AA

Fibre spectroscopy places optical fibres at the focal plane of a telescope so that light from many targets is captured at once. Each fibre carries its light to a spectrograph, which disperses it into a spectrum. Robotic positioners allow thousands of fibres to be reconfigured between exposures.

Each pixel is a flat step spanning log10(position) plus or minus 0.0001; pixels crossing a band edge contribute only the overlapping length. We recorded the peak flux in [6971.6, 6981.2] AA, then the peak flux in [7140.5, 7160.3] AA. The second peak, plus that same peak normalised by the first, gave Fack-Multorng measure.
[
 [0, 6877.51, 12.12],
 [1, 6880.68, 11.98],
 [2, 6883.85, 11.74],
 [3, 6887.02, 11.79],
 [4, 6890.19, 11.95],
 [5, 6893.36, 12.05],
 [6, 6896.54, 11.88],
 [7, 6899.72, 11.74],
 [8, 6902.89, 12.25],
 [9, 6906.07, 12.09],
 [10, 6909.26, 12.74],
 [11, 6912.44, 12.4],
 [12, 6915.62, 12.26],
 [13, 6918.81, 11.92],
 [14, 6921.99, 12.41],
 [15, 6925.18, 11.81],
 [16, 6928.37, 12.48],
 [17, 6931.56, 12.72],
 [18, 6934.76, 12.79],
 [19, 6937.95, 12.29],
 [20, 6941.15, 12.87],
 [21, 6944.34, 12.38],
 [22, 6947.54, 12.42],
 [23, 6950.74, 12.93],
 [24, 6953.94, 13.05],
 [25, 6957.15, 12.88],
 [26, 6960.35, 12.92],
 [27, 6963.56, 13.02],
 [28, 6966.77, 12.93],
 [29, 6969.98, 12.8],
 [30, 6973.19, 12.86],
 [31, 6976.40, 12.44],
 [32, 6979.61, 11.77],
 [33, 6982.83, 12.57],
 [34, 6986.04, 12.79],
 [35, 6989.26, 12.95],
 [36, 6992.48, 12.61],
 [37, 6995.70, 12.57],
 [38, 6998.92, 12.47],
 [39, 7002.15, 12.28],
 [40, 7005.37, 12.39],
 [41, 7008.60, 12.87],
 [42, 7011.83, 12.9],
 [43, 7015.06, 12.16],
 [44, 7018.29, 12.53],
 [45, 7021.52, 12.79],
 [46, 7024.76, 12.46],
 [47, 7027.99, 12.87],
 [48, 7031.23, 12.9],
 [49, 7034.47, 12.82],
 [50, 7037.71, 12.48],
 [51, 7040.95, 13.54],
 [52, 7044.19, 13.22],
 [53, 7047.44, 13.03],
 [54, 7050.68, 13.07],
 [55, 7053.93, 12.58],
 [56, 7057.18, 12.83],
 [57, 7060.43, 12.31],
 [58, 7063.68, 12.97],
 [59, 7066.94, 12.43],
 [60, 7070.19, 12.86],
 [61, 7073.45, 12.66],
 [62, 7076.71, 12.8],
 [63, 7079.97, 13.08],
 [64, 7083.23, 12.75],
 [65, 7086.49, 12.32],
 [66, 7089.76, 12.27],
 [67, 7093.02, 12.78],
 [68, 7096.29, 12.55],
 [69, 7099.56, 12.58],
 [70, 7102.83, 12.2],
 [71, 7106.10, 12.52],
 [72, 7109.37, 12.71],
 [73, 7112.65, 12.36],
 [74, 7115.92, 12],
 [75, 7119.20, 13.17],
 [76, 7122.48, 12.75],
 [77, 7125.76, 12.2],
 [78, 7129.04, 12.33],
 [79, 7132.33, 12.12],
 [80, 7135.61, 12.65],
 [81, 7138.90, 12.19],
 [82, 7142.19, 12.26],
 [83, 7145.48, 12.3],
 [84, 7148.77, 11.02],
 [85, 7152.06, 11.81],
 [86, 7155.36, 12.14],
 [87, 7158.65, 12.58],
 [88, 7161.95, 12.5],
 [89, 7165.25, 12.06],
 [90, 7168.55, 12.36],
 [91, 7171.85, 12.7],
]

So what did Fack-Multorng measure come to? 13.6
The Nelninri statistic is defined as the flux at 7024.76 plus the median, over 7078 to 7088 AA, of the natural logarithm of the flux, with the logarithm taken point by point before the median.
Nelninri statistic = 15.0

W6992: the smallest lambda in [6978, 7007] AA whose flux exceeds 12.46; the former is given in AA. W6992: 6982.83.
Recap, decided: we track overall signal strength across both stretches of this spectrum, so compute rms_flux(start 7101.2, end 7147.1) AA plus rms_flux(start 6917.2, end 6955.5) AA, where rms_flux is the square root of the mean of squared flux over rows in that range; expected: 24.9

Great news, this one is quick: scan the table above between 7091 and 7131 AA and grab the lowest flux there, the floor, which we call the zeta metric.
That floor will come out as 12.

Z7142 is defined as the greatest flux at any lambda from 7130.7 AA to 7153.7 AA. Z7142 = 12.65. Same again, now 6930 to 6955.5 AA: 13.05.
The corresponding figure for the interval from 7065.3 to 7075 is 12.86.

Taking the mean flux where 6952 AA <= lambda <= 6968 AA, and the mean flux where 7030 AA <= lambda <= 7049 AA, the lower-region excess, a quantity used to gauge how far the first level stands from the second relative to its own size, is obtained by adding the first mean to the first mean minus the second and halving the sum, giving 6.5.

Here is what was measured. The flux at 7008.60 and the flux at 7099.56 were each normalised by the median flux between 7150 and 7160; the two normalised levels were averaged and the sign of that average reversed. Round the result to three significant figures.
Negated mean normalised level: -1.05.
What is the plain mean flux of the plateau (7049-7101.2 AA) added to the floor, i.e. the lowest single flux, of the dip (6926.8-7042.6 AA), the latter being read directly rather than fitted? 24.4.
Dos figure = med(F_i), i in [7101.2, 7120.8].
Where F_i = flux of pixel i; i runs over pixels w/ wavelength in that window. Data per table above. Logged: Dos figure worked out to 12.4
